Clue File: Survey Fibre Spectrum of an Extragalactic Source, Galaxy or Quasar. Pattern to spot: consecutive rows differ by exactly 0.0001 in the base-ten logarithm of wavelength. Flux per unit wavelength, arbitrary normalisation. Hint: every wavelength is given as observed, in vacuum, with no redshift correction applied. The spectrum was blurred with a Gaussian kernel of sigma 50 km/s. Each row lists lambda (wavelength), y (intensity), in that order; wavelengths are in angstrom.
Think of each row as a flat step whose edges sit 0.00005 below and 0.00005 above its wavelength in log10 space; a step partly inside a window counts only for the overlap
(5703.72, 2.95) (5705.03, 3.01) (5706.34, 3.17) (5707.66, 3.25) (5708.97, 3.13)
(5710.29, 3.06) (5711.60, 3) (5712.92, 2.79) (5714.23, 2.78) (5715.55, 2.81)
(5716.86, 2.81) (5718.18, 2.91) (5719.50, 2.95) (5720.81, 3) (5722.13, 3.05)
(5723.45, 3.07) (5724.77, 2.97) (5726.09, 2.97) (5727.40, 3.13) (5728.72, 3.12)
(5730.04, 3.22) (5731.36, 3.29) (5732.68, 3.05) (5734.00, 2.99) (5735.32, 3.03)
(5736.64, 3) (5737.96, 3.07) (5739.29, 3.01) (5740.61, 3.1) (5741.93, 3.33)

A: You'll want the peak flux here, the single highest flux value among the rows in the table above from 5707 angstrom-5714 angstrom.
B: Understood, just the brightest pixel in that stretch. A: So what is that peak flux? 3.25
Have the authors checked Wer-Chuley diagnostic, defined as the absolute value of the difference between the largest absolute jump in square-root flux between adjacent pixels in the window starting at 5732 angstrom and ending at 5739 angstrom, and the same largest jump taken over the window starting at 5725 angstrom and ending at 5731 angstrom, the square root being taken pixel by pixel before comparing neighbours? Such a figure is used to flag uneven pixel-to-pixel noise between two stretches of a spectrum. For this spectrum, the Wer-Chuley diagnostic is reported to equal 0.026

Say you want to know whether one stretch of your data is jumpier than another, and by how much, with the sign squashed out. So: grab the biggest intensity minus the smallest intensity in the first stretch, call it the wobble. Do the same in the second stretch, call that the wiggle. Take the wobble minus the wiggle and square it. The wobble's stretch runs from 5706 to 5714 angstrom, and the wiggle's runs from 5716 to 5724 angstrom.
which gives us 0.04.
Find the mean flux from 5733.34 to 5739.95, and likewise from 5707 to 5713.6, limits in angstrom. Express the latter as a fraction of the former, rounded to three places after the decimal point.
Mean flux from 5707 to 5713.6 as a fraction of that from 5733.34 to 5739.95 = 1.009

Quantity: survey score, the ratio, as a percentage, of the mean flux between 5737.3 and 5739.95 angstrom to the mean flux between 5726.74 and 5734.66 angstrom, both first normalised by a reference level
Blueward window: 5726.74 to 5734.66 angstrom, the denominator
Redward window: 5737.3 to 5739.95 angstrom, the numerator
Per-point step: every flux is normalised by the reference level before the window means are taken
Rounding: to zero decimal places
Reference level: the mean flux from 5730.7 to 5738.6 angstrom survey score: 97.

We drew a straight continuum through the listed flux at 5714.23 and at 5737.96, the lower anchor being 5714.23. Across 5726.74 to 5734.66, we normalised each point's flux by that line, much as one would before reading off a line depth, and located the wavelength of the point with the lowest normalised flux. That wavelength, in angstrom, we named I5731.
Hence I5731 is 5734.00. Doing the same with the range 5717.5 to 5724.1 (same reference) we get 5718.18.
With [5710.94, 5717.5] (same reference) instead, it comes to 5716.86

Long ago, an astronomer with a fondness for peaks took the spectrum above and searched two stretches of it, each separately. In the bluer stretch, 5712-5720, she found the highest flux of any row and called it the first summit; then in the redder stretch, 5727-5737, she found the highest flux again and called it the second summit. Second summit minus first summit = 0.34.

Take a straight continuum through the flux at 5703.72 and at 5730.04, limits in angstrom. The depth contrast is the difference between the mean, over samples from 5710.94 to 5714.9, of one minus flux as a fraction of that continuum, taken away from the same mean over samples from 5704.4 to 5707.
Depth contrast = -0.10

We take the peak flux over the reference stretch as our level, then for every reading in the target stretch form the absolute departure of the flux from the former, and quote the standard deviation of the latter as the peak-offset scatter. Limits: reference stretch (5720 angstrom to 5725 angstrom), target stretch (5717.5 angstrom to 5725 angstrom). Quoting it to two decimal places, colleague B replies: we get 0.06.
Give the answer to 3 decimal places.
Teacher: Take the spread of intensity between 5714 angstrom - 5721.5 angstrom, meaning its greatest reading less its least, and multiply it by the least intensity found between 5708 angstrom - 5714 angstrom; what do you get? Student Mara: 0.614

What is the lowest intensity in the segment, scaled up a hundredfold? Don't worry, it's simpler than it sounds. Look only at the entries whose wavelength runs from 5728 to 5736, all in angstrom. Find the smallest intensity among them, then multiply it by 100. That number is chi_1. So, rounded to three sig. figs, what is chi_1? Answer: 299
